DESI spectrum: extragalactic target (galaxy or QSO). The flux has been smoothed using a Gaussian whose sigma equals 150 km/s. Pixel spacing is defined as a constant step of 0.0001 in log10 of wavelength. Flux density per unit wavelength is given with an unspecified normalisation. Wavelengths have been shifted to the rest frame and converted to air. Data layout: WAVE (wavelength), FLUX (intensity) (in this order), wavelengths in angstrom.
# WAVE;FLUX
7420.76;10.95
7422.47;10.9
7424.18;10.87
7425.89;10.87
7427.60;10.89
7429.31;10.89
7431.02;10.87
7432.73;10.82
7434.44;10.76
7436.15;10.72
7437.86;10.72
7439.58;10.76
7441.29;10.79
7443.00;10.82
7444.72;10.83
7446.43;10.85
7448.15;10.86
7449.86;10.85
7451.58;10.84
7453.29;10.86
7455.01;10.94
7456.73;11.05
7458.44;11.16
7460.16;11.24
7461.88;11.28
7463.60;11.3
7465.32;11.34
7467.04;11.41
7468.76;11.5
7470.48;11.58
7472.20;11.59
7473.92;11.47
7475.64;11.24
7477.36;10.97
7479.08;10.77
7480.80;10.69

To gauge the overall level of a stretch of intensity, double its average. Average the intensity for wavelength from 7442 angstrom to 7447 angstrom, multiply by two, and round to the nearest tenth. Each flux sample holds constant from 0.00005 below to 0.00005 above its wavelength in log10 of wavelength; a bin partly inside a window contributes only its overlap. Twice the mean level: 21.7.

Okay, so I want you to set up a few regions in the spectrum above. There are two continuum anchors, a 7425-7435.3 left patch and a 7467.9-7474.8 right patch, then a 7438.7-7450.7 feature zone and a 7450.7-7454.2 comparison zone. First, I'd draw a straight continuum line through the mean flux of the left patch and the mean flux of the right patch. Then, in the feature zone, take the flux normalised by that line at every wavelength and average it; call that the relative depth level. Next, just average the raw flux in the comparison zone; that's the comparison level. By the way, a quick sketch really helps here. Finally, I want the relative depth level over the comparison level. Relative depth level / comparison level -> 0.0899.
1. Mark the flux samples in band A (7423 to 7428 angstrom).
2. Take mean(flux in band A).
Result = 10.9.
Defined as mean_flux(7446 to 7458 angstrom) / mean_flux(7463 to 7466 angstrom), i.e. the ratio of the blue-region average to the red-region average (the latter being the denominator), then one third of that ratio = 0.321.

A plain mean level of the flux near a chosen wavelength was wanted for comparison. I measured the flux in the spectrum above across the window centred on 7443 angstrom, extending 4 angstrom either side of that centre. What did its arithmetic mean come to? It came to 10.8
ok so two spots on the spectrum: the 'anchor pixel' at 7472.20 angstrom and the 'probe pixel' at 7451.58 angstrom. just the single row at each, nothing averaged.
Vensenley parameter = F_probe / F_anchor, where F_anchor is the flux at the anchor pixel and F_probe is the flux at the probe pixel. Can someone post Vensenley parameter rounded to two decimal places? 0.94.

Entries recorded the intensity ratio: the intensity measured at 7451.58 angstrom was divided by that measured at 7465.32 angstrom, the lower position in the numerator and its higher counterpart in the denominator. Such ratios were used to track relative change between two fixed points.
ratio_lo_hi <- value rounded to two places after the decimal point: 0.96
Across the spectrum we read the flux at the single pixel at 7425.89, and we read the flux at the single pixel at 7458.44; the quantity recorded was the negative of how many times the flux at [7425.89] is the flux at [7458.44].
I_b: -0.974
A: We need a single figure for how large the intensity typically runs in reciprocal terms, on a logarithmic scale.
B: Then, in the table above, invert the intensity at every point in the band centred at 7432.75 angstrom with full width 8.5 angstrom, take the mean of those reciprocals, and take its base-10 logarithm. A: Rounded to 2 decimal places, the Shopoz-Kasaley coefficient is -1.03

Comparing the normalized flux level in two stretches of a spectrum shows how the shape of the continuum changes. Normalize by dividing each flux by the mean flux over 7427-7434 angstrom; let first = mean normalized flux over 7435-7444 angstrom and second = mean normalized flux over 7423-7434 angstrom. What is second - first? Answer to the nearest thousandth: 0.010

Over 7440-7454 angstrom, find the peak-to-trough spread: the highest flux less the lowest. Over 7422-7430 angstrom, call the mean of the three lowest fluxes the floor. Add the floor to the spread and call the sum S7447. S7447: 10.95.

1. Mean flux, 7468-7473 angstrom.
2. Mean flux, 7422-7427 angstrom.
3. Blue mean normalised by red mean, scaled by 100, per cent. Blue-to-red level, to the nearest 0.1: 94.1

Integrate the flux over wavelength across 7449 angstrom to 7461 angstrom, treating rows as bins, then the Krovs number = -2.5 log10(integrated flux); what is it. -5.30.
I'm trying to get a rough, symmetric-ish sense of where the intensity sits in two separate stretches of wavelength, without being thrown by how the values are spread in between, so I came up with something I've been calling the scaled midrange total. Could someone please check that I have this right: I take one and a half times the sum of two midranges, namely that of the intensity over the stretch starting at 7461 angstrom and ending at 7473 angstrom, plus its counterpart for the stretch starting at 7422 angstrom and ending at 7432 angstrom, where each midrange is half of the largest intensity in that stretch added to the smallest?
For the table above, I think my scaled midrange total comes 33.5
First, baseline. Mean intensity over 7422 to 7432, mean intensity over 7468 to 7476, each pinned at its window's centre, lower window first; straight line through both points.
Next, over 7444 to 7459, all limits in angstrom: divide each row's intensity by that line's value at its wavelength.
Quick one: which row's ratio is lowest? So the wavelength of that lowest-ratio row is 7453.29 angstrom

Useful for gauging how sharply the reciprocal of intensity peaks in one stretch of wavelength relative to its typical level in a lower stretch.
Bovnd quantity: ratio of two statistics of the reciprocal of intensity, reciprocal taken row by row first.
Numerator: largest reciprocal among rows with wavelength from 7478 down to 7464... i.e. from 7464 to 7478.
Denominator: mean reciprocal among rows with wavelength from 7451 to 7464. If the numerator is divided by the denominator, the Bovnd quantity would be 1.01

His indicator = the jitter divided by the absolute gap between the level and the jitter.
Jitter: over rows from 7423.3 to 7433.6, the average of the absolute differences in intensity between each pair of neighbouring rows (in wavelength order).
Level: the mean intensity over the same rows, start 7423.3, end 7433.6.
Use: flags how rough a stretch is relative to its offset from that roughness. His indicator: 0.0017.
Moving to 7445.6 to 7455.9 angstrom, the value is 0.0024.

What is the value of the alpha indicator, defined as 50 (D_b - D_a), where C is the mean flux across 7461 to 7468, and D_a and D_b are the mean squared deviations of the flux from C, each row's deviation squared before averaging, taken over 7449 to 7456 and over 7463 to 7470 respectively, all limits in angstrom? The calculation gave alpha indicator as -10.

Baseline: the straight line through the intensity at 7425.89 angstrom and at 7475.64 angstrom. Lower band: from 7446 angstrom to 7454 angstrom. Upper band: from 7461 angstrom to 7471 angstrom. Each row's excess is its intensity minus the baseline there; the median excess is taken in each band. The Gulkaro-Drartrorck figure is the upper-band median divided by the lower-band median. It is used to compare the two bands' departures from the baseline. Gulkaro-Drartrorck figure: -1.0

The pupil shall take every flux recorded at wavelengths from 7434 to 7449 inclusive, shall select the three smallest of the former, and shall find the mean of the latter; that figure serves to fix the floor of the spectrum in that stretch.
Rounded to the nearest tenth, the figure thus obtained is 10.7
